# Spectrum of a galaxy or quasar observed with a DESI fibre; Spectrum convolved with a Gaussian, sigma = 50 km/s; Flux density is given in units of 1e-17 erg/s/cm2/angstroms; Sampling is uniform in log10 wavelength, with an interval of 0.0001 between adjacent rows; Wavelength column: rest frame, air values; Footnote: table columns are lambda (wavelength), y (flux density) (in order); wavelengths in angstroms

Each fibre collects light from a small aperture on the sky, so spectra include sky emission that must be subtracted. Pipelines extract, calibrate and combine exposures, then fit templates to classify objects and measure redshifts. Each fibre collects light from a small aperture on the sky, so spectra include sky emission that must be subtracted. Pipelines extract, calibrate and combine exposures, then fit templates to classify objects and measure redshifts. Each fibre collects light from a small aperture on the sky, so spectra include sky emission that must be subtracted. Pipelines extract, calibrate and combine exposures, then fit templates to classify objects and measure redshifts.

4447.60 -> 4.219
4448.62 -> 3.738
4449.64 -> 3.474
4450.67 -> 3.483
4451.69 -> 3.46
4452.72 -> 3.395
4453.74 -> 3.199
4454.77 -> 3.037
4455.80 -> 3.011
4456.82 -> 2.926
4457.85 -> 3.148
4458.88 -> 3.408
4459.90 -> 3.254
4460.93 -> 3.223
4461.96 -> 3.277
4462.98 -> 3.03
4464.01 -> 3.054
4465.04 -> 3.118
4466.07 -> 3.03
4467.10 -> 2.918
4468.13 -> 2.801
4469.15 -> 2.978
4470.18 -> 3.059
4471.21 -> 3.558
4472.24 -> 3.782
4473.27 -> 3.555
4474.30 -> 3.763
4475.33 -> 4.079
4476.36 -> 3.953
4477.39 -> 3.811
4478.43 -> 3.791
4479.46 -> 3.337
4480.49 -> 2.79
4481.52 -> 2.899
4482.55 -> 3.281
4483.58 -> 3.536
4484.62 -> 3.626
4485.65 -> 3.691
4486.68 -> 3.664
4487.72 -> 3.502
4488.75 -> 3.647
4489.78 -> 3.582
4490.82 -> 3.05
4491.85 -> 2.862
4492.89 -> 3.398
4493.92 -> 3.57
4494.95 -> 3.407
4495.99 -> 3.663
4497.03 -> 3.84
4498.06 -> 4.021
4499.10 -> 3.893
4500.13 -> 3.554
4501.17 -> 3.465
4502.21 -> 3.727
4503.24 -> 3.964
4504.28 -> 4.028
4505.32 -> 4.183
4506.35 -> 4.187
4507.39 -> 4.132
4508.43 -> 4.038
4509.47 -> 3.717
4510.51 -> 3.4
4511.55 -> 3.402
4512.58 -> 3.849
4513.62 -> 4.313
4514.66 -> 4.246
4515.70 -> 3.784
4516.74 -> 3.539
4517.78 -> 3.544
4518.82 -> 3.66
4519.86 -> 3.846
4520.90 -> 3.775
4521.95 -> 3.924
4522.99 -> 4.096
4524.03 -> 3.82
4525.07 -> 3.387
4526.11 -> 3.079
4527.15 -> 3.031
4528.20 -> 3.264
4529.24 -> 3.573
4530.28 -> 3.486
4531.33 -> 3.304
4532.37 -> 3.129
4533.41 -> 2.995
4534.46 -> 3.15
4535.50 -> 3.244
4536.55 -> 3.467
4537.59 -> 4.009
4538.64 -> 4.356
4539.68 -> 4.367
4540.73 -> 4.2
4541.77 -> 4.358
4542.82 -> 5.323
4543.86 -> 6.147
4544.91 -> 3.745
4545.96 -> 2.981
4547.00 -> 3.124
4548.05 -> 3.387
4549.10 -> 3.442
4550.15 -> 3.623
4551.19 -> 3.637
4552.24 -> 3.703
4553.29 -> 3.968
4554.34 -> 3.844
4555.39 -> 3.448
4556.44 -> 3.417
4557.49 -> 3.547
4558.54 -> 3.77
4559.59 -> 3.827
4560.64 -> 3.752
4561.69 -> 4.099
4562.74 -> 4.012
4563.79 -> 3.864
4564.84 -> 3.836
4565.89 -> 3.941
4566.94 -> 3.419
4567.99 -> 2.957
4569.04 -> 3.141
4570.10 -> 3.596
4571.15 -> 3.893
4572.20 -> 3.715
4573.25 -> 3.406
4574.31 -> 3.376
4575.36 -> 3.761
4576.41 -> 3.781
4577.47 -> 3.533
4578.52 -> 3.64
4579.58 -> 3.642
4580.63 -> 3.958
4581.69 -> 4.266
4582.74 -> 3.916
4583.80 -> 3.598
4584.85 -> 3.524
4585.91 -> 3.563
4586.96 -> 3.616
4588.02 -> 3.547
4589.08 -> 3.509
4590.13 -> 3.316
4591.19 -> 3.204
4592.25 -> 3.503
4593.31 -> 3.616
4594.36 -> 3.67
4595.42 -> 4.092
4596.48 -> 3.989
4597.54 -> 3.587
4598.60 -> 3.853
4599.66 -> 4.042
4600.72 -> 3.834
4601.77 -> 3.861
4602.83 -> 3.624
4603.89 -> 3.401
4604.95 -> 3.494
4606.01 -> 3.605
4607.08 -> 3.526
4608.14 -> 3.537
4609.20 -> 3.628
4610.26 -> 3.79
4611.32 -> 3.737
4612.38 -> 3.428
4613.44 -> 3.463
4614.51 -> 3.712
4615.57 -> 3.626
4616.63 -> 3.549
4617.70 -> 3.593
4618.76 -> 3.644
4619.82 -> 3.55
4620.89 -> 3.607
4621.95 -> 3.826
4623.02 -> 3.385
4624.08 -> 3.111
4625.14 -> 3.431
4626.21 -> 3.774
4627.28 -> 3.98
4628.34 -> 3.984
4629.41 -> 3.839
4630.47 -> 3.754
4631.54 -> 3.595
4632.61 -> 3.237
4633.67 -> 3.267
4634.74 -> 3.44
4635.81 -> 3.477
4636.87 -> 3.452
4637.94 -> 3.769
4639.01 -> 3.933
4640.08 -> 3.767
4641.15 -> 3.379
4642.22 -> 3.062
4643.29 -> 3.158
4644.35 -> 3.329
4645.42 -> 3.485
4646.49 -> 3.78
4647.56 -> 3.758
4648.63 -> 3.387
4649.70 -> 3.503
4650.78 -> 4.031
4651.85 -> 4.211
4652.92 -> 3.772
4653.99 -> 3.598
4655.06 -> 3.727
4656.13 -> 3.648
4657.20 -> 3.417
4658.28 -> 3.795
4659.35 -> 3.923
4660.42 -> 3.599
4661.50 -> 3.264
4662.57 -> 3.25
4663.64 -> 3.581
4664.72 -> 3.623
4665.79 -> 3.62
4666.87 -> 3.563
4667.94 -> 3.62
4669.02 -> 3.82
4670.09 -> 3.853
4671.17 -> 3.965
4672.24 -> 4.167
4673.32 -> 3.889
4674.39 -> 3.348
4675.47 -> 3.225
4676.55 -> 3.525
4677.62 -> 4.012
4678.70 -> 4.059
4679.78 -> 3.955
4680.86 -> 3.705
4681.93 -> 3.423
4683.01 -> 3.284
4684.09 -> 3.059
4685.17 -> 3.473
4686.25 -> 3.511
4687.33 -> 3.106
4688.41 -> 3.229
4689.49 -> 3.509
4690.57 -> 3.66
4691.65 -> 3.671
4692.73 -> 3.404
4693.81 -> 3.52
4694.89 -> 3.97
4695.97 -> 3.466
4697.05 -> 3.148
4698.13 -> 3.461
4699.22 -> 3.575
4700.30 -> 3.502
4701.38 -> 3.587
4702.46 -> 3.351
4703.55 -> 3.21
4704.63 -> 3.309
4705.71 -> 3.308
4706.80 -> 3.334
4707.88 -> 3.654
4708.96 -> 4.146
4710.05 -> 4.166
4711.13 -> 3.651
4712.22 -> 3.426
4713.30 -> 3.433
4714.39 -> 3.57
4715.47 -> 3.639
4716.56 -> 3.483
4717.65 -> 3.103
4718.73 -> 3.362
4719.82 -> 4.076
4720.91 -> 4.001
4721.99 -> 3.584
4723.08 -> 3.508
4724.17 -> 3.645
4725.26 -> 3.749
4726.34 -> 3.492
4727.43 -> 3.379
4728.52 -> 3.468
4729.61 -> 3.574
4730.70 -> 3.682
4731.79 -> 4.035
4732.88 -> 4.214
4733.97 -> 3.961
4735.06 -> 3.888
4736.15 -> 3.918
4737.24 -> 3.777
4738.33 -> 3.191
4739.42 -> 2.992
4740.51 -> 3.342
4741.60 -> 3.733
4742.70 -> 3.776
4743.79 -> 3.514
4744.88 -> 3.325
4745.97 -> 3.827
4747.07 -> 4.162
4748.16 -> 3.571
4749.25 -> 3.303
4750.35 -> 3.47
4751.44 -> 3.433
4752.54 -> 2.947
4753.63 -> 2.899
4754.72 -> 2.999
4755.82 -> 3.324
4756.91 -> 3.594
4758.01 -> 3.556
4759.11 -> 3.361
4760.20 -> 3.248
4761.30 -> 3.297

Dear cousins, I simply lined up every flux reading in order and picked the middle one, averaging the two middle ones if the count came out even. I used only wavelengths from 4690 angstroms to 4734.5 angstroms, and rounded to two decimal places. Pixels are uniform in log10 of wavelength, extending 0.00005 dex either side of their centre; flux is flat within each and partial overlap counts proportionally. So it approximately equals 3.57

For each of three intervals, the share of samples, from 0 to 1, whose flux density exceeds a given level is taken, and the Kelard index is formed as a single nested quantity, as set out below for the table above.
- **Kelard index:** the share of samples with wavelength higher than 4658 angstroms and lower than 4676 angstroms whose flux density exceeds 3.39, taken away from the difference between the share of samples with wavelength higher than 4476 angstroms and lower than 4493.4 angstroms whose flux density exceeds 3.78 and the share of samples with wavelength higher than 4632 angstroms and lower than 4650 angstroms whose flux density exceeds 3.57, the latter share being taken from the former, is -0.88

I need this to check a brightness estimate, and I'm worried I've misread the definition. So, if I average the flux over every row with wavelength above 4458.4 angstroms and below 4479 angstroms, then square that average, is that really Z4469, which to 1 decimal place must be 11.4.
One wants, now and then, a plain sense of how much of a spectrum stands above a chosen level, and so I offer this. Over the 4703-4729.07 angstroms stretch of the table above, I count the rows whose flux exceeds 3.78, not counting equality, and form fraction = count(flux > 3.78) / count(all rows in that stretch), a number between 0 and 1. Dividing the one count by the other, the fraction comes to 0.17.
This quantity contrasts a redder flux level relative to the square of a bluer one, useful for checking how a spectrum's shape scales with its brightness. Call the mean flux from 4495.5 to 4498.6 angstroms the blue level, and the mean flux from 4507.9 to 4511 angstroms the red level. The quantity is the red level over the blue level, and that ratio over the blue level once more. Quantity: 0.252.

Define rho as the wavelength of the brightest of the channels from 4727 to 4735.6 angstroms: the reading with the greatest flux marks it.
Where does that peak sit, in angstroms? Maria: 4732.88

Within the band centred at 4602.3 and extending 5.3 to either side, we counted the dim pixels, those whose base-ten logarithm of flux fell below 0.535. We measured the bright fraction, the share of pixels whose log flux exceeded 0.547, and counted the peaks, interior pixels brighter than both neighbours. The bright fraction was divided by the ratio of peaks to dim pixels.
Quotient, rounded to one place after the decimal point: 0.3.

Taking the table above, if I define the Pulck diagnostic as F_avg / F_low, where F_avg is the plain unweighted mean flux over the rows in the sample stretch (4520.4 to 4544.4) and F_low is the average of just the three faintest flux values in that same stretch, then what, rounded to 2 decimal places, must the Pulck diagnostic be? 1.25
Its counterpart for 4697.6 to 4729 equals 1.11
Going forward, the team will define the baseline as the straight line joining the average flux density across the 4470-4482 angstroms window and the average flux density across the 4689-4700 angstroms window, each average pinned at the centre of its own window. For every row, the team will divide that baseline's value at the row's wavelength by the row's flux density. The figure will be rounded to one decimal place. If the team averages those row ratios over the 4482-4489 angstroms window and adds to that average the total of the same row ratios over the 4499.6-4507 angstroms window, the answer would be 7.4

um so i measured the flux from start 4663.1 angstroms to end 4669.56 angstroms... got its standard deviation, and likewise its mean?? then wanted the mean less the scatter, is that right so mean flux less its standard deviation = 3.55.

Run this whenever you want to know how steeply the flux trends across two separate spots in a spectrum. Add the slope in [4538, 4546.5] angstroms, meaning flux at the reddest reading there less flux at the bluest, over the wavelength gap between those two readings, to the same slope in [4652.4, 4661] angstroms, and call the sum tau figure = -0.21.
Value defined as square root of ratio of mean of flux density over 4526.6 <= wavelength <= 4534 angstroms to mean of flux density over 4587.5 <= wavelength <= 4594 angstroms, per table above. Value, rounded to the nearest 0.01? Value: 0.97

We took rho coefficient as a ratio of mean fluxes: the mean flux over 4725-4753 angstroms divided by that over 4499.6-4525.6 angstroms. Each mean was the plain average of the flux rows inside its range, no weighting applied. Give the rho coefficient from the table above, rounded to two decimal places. 0.94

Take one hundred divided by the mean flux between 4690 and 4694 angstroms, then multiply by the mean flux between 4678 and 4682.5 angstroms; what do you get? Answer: 106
